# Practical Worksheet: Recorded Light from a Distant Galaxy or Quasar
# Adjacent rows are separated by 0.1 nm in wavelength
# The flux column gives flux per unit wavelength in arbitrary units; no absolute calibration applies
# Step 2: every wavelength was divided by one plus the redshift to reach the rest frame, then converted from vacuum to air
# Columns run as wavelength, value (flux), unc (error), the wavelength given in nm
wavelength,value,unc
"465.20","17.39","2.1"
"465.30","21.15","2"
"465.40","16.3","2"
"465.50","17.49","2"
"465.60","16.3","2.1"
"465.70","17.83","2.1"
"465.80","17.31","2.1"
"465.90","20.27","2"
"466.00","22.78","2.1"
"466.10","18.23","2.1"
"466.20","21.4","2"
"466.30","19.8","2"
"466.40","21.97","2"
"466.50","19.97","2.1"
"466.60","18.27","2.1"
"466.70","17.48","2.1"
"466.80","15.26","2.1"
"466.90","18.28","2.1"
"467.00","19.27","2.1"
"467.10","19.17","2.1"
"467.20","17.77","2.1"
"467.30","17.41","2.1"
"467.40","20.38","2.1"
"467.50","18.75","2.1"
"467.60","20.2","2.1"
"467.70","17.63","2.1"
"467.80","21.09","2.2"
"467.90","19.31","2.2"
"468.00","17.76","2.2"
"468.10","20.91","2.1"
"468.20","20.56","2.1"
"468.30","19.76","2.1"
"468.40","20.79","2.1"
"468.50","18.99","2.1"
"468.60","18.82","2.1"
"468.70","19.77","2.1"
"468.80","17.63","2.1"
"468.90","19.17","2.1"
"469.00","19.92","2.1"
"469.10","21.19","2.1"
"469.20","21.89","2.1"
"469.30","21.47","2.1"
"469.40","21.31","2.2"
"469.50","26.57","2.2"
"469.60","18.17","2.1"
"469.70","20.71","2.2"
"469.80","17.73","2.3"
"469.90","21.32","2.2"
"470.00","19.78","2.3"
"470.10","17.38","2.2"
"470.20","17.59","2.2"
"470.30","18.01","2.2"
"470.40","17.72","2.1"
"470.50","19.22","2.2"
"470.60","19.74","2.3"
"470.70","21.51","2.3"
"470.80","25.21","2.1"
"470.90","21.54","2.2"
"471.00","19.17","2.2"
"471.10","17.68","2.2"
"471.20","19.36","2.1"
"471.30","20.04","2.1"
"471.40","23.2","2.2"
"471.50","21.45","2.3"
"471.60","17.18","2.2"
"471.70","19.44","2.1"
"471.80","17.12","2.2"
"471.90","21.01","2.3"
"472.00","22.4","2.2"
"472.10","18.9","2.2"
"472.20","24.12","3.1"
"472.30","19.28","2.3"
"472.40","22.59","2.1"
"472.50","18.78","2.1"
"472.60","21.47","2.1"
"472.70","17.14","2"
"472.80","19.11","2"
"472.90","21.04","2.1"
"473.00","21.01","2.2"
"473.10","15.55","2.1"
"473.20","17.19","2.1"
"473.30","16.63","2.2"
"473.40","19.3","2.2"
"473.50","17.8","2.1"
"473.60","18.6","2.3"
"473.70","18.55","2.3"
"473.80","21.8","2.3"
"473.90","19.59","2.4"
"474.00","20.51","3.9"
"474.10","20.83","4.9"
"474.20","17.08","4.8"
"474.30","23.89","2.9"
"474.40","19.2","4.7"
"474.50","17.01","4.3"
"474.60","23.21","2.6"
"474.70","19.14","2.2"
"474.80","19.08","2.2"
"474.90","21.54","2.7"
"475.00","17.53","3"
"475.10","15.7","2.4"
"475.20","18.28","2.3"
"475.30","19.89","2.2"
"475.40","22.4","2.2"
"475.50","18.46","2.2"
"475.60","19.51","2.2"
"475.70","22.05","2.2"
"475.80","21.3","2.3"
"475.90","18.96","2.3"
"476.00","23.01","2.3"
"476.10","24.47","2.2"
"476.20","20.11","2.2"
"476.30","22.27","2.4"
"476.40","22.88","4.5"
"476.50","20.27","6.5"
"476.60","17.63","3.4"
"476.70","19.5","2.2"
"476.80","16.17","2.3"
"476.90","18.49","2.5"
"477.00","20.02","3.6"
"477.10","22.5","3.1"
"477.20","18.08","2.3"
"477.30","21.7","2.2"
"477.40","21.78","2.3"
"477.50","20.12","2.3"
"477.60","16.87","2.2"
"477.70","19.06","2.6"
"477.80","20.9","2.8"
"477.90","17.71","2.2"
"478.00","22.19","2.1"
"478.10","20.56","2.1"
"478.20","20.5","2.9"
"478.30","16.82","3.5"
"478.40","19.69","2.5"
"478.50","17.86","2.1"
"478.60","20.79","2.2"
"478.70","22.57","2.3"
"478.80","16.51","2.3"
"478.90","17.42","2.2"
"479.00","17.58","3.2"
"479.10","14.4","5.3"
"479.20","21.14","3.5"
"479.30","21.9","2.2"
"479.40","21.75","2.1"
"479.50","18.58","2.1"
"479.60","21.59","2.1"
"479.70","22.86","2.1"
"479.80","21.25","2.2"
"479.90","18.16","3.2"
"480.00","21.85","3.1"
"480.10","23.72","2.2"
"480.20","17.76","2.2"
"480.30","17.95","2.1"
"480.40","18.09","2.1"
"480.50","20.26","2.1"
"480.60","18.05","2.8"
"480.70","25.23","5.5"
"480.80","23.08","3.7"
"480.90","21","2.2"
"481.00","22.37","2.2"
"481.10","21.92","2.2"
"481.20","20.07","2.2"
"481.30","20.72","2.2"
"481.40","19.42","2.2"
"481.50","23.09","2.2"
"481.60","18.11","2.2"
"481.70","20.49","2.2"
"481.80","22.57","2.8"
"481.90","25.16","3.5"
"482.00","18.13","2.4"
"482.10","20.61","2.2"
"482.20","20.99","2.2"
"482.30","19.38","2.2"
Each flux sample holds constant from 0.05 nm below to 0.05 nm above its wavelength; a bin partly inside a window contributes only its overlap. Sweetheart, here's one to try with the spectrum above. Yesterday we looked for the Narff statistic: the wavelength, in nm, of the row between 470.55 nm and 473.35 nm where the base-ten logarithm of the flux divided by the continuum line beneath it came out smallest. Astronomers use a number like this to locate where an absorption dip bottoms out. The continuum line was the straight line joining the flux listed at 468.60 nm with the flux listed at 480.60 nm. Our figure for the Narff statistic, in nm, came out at 473.10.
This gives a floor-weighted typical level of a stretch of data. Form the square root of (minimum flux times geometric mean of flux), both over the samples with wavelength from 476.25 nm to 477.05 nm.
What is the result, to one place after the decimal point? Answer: 17.8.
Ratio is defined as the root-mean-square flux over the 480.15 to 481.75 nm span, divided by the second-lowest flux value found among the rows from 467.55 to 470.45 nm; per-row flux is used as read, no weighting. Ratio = 1.17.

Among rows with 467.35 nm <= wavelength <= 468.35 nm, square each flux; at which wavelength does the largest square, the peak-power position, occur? 467.80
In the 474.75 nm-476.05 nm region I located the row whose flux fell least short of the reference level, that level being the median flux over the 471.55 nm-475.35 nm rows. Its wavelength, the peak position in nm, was 476.00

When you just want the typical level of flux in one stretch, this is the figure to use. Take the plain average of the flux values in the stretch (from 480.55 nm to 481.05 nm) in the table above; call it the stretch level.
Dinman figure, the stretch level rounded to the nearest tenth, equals 21.9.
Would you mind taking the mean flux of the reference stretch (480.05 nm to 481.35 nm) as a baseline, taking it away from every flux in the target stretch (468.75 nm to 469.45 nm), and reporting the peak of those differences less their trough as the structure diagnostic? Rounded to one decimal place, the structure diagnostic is 4.3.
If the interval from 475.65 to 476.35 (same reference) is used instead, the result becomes 5.5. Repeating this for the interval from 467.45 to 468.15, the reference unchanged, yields 3.5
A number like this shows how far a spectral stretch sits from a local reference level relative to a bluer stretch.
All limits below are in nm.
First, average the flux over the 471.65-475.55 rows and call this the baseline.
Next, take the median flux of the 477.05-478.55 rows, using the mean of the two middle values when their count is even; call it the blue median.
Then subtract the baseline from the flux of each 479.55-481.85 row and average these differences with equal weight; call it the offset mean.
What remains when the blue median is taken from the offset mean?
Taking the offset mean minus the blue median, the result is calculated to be -18.8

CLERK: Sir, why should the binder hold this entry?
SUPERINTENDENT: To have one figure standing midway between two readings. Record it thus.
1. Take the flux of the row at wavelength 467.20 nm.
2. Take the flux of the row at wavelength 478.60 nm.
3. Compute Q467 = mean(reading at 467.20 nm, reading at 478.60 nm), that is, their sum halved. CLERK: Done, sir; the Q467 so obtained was 19.3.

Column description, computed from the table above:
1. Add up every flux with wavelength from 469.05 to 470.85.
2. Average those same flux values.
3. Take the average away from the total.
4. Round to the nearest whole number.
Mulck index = 346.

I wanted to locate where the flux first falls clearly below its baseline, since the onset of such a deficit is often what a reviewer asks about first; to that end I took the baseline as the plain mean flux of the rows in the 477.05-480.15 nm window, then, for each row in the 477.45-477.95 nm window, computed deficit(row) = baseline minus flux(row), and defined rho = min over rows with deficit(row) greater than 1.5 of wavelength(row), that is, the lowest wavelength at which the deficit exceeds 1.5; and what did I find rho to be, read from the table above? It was 477.60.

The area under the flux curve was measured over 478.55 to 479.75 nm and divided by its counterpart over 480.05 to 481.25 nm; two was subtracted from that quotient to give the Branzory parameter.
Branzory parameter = -1.05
